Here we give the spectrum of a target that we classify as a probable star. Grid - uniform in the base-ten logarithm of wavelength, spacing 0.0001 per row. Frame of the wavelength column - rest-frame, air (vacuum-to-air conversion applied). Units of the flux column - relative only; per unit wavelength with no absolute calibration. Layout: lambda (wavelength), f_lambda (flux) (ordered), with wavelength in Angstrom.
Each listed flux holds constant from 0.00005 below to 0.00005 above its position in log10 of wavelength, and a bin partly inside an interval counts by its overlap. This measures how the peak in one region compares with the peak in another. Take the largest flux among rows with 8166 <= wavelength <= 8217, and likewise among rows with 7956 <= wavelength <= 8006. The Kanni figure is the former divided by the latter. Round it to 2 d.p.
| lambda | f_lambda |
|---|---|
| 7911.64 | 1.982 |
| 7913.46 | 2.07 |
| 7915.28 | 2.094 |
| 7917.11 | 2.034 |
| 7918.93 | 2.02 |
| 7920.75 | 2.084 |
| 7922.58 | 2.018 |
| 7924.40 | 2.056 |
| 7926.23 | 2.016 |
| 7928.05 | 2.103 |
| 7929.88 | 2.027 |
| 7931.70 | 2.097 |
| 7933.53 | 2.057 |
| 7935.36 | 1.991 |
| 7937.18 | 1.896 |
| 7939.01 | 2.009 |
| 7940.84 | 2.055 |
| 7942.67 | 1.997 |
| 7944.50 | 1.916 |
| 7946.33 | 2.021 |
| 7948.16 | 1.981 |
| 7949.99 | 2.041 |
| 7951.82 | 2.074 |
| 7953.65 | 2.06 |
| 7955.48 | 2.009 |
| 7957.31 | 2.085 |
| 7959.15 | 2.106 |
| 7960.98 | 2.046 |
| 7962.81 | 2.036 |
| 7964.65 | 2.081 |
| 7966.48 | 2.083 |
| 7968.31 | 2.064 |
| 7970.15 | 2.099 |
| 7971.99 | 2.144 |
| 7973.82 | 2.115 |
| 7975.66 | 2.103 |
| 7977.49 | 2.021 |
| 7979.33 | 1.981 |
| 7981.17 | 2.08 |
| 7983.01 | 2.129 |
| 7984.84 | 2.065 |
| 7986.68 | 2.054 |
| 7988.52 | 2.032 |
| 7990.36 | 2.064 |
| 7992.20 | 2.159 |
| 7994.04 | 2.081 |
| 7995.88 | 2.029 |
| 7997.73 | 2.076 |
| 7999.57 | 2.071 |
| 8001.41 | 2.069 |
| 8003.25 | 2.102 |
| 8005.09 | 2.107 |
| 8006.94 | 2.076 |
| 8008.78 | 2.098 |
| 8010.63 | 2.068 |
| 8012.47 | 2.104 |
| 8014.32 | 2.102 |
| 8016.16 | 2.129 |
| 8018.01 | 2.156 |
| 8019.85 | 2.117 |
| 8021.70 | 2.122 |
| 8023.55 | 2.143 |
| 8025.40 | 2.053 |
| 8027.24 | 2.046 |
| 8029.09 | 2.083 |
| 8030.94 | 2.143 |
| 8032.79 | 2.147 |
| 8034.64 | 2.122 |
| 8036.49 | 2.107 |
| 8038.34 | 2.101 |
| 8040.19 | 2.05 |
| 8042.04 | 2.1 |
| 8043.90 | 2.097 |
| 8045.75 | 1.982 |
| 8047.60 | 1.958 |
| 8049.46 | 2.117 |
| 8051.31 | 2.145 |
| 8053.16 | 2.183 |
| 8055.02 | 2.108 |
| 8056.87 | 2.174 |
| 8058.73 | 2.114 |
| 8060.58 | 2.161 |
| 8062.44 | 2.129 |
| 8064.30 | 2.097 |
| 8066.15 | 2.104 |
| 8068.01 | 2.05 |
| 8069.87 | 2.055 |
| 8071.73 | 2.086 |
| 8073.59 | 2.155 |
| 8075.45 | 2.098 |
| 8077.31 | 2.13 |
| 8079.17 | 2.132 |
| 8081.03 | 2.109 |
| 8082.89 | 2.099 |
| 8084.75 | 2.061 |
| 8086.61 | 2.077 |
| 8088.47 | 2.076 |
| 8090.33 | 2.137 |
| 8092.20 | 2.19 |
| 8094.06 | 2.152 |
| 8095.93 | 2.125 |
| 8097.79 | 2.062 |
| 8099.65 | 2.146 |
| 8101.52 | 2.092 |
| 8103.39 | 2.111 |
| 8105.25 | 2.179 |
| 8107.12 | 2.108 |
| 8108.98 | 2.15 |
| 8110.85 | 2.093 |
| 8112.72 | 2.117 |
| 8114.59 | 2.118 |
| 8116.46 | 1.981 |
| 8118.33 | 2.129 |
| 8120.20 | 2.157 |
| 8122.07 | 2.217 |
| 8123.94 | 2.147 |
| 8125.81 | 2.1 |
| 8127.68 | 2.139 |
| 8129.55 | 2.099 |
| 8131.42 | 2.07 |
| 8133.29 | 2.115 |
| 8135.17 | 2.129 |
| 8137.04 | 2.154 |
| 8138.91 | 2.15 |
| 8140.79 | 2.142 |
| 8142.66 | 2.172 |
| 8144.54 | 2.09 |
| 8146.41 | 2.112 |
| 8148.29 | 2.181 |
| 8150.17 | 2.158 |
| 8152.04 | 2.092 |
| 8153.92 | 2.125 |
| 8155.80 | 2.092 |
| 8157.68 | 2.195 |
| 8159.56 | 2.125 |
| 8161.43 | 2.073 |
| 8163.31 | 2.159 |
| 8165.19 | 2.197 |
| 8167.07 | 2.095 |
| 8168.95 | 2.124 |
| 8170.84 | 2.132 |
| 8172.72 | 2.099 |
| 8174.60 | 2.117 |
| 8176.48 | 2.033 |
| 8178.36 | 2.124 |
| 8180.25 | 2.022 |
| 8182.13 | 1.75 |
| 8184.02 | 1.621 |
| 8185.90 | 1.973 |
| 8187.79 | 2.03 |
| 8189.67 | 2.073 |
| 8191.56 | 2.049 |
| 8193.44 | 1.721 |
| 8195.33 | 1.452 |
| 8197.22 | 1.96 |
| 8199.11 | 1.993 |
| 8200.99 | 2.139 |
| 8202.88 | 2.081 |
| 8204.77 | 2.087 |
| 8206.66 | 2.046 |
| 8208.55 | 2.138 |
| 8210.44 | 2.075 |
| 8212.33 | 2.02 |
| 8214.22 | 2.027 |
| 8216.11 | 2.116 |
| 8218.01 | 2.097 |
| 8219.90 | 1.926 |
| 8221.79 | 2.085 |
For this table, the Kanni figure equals 0.99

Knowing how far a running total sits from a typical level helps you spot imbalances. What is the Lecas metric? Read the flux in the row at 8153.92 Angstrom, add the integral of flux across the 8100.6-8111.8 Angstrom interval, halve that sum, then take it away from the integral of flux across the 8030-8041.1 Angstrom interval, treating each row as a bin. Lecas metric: 10.5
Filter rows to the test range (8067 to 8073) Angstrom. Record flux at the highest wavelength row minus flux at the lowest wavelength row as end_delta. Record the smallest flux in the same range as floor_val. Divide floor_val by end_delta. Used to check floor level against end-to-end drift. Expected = 57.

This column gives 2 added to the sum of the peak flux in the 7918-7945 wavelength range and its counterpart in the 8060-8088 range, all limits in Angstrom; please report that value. 6.26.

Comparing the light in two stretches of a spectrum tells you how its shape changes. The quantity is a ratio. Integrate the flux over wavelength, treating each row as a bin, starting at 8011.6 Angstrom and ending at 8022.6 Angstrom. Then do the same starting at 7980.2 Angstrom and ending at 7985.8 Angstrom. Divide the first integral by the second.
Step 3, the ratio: 2.0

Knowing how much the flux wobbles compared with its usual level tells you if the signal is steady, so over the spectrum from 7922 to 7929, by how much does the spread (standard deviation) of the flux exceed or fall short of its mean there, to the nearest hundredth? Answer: -2.01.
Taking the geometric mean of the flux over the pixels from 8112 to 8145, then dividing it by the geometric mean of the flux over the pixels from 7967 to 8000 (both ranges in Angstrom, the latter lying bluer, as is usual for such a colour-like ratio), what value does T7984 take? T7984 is 1.02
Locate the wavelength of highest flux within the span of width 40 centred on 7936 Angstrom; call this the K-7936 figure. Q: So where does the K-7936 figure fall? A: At 7928.05 Angstrom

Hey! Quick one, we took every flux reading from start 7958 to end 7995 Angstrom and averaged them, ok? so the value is 2.08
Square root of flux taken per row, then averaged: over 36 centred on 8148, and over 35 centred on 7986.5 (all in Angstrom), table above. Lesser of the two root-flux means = 1.44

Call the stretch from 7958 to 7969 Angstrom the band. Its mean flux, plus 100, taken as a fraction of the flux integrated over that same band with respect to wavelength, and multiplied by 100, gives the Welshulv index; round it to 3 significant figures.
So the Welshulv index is 448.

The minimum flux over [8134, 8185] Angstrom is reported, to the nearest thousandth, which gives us 1.621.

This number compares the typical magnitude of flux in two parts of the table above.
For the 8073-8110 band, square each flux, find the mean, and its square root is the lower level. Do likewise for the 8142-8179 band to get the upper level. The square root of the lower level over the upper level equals 1.00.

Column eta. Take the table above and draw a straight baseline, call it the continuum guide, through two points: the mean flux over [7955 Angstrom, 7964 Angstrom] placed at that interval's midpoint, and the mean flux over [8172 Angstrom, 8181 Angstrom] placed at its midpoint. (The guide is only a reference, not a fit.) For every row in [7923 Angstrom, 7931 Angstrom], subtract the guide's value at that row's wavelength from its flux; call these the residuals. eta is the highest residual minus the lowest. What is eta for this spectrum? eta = 0.087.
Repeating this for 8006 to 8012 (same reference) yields 0.030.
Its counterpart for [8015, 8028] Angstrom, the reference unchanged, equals 0.111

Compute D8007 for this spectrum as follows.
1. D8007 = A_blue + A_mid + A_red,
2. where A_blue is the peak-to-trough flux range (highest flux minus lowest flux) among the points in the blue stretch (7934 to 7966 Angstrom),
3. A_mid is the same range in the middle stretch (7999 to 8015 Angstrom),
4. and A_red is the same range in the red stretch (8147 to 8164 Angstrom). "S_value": 0.37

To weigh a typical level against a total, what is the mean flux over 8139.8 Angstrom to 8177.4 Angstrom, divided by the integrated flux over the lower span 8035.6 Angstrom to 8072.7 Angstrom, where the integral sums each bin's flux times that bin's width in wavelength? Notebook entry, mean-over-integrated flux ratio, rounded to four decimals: 0.0273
